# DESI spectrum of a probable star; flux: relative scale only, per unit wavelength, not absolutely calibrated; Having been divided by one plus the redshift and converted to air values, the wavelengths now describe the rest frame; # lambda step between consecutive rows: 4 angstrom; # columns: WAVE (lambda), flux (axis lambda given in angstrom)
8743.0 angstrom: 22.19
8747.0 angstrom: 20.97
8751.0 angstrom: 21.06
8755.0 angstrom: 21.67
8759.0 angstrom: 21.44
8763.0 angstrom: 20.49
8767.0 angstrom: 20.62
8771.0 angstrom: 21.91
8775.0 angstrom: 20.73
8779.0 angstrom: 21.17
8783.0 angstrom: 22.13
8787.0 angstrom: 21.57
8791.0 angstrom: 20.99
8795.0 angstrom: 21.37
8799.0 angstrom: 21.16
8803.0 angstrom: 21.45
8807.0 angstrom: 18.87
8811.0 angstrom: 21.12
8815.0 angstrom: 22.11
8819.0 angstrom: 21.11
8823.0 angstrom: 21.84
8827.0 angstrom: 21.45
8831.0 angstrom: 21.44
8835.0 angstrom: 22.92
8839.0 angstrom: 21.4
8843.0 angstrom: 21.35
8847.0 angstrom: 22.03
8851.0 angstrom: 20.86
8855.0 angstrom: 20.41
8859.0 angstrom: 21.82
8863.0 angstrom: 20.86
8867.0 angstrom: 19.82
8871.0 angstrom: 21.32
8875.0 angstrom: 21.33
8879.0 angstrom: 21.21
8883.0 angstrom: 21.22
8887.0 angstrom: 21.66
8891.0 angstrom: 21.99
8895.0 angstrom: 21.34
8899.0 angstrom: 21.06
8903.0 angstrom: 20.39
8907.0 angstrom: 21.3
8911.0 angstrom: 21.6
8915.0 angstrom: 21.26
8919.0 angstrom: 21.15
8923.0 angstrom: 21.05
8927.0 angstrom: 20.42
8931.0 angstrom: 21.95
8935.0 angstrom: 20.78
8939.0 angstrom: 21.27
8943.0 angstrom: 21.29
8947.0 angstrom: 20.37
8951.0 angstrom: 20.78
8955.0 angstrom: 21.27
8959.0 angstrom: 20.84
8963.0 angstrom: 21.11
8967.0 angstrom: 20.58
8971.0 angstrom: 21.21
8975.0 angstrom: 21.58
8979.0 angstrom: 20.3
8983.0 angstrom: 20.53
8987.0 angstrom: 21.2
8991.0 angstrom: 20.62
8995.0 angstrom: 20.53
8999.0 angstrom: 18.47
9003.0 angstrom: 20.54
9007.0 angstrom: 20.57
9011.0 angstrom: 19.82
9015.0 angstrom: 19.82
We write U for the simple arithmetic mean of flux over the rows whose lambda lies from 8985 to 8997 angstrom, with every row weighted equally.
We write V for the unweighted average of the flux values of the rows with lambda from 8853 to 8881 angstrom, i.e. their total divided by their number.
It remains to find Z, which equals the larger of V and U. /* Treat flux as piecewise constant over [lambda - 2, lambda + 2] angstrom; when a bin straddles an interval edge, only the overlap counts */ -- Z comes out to 21.0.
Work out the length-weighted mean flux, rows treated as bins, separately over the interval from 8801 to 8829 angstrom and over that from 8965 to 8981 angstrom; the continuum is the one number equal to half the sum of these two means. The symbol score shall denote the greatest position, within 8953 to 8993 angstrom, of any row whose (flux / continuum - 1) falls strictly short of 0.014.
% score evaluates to 8991.0 angstrom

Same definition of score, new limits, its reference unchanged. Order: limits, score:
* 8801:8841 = 8819.0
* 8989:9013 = 9011.0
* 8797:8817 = 8811.0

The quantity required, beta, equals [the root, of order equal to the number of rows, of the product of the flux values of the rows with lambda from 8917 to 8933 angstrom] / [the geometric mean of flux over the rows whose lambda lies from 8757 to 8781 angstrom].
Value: 1.00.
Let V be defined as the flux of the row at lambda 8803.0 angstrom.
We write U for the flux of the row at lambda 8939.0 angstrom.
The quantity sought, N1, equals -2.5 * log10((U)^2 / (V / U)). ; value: -6.63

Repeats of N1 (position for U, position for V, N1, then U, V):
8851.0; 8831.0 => -6.57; 20.86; 21.44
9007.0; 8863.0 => -6.55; 20.57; 20.86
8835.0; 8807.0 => -7.01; 22.92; 18.87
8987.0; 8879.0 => -6.63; 21.2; 21.21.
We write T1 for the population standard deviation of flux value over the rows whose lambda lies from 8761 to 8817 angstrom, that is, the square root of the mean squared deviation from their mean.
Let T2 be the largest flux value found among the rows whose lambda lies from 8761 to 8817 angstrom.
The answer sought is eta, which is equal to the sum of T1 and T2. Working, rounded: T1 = 0.80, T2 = 22.13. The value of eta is 22.9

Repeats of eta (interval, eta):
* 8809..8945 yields 23.5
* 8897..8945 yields 22.4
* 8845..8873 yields 22.7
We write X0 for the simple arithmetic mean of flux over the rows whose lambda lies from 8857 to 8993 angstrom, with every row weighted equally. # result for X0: 21.1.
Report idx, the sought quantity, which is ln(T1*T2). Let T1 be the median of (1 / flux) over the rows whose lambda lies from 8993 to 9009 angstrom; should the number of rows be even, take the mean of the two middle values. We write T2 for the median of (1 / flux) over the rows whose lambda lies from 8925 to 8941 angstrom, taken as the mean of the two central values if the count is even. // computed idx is -6.07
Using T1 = 0.0487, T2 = 0.0476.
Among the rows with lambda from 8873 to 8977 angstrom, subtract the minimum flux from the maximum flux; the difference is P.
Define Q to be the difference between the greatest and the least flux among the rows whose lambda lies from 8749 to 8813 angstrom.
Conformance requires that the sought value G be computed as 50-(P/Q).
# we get 49.5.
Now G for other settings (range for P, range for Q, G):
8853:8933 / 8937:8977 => 48.2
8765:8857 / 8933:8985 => 46.8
